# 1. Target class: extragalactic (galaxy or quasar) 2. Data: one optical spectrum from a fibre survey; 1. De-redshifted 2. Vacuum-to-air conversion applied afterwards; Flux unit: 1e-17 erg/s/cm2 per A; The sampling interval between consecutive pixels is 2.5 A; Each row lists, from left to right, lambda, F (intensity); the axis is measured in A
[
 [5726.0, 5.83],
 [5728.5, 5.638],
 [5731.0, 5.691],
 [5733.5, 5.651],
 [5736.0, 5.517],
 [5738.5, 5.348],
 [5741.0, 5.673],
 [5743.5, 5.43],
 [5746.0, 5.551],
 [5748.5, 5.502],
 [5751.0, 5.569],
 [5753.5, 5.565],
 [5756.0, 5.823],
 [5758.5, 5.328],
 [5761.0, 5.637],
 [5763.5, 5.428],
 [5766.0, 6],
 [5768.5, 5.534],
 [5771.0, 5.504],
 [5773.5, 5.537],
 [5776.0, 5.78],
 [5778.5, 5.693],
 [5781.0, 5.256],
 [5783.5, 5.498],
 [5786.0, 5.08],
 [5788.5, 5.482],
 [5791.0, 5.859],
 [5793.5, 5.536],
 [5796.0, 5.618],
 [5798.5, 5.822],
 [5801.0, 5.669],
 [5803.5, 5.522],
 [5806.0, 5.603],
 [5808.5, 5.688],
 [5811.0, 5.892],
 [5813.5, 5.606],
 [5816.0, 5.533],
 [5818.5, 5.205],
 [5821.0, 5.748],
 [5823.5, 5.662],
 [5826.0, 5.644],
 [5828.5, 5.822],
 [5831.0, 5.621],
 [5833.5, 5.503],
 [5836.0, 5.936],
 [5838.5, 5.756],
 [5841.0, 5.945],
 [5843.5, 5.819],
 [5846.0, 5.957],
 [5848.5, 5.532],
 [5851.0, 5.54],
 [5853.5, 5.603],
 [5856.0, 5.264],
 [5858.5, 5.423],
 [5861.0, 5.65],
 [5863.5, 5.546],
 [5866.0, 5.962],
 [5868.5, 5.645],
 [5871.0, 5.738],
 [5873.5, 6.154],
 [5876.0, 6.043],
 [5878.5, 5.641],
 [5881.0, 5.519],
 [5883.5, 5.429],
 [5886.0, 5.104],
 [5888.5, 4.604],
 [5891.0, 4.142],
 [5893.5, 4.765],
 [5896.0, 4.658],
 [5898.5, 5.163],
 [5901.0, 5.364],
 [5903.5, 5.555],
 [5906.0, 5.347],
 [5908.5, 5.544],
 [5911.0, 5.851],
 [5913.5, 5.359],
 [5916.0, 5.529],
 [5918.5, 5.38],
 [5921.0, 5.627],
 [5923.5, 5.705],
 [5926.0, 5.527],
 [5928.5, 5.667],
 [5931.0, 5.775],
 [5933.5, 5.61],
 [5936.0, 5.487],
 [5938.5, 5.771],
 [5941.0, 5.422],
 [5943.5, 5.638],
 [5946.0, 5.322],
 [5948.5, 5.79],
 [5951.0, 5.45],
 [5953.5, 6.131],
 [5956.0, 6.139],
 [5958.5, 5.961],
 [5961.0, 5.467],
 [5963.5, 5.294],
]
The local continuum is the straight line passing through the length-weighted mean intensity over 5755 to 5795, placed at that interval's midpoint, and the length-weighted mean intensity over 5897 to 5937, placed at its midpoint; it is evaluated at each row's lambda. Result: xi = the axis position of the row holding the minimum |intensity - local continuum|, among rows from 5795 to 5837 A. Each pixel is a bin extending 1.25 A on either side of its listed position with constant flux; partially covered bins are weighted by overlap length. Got 5816.0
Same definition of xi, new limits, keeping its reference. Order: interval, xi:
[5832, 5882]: 5851.0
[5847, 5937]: 5851.0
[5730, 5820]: 5753.5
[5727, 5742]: 5736.0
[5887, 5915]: 5908.5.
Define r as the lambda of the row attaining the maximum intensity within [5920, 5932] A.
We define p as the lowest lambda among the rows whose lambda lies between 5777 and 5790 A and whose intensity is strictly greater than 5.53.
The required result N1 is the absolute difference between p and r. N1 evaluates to 152.5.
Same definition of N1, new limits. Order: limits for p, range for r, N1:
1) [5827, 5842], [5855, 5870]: 37.5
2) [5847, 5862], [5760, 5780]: 82.5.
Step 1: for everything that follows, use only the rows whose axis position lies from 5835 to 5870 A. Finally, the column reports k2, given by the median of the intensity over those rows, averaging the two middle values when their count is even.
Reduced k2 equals 5.65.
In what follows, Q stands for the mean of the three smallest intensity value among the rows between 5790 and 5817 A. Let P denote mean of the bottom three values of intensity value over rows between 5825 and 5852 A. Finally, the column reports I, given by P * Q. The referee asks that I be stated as 30.6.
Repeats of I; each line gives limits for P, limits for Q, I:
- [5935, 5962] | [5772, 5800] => 28.5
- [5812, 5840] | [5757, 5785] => 28.9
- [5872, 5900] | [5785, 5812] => 24.0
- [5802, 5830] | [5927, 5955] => 29.3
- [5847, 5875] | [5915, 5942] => 29.4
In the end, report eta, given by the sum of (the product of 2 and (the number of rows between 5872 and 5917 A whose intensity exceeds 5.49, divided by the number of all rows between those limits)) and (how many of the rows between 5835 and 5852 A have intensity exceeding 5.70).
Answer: 5.9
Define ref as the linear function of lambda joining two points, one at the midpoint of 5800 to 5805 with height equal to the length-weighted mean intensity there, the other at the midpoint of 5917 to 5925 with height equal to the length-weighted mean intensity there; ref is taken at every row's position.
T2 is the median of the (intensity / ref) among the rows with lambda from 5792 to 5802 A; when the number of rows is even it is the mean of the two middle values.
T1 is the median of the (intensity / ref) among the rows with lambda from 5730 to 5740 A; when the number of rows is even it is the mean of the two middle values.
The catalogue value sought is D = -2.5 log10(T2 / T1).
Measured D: -0.01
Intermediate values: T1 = 1.00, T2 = 1.01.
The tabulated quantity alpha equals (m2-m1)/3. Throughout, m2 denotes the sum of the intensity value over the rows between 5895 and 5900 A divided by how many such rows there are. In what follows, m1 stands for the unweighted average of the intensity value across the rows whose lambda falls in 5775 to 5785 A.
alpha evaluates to -0.22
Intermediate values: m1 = 5.56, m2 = 4.91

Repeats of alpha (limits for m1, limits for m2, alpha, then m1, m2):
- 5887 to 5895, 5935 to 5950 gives 0.36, 4.50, 5.57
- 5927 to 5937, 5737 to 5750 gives -0.04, 5.63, 5.50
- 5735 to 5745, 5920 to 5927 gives 0.04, 5.49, 5.62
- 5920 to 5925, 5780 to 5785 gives -0.10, 5.67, 5.38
